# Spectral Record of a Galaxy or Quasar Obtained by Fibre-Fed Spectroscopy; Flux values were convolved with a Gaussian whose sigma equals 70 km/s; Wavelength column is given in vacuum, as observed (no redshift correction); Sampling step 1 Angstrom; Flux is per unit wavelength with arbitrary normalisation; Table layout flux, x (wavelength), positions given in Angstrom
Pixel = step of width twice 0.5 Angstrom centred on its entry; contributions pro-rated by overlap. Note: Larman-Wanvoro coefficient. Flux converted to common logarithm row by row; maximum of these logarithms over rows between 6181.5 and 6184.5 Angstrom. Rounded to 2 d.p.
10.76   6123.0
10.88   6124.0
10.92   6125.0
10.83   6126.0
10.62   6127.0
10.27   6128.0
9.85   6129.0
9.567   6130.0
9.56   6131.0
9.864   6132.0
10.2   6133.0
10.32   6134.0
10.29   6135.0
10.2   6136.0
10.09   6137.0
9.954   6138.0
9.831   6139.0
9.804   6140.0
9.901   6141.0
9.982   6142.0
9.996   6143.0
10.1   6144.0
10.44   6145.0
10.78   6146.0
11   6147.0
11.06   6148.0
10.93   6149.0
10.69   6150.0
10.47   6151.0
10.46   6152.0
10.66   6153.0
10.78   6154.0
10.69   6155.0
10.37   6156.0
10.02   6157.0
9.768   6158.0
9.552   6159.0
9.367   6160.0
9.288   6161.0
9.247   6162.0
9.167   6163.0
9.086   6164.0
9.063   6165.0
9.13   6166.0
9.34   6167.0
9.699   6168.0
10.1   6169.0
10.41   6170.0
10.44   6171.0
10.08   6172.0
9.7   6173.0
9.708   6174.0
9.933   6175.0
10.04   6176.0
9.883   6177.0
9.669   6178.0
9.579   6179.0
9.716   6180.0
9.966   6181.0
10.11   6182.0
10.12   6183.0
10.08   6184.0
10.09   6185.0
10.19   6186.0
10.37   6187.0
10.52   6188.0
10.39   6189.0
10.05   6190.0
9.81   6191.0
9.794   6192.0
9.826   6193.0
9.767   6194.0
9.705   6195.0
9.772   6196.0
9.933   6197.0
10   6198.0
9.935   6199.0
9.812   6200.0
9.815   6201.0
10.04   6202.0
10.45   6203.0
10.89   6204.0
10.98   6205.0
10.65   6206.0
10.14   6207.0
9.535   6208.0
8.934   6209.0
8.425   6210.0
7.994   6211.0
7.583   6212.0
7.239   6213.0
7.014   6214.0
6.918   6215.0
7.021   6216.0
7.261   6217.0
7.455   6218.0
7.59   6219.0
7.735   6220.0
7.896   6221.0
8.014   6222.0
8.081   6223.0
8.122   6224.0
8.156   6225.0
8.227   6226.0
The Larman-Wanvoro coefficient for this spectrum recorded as 1.01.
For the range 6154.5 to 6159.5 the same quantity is 1.03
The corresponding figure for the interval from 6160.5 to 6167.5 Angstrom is 0.97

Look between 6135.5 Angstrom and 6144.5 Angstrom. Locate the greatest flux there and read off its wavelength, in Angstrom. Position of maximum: 6136.0 Angstrom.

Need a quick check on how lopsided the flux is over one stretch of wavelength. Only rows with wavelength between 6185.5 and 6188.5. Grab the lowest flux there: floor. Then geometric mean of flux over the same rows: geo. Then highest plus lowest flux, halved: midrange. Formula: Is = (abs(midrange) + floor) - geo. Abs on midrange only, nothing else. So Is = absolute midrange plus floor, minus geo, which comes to 10.2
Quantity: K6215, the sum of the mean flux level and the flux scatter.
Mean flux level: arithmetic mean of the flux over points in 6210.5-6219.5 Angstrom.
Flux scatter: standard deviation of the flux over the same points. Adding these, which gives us 7.7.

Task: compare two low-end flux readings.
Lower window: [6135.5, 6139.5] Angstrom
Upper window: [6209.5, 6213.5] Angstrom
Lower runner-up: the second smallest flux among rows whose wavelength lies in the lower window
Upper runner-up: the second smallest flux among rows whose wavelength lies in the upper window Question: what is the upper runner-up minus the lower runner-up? -2.4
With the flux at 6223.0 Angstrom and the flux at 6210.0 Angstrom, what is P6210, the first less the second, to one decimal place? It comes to -0.3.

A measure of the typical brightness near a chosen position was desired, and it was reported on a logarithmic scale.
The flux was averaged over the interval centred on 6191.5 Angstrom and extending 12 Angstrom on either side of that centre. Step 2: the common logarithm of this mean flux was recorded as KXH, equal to 1.000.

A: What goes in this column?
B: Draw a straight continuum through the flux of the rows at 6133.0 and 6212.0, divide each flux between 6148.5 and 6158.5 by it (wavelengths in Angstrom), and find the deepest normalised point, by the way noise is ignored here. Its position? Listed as 6158.0 Angstrom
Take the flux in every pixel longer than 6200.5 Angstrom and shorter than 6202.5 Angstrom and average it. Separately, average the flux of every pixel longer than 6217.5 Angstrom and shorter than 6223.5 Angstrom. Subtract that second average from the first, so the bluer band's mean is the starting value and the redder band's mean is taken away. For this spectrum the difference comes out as 2.1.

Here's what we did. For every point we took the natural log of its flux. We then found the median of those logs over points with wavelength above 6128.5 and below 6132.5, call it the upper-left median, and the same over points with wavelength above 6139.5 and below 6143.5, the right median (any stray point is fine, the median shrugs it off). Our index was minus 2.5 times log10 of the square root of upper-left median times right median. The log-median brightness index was -0.90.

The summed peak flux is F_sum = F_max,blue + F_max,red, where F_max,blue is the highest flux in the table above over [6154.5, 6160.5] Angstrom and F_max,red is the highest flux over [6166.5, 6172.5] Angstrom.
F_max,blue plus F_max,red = 21.1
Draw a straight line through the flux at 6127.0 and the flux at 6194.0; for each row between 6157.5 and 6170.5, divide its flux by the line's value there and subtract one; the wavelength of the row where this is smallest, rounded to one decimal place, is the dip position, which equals 6165.0 Angstrom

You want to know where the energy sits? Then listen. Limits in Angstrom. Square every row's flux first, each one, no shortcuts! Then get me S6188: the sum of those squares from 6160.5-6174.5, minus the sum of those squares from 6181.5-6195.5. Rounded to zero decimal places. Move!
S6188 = -123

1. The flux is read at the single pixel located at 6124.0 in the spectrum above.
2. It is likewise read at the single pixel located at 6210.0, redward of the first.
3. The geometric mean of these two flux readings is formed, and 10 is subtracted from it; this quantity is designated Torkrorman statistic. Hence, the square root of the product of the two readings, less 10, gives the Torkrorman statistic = -0.43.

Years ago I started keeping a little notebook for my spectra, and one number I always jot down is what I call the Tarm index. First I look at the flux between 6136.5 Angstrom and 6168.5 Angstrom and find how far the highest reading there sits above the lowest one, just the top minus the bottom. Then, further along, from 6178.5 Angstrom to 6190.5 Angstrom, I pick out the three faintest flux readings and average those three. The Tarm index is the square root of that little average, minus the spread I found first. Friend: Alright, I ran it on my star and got 1.13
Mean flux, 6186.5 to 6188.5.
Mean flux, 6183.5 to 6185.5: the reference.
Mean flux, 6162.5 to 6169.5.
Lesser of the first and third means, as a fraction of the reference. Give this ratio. 0.93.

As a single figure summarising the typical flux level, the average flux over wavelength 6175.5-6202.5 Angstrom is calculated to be 10.0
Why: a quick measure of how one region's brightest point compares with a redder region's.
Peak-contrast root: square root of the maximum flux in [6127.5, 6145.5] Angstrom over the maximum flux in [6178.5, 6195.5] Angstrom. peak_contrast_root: 1.00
